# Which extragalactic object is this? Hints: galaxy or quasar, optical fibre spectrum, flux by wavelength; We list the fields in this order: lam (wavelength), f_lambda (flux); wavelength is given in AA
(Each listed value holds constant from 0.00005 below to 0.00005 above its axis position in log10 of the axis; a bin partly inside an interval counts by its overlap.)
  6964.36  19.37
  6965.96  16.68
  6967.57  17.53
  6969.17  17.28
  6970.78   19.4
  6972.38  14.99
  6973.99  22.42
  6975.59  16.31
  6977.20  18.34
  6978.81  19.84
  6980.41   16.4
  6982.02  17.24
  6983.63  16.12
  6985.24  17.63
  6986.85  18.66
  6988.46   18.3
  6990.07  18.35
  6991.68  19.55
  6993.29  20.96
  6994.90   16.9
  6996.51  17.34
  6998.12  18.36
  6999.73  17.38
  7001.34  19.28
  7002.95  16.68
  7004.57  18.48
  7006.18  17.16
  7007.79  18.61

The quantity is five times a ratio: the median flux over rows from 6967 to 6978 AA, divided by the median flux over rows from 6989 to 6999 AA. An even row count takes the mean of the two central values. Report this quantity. 4.78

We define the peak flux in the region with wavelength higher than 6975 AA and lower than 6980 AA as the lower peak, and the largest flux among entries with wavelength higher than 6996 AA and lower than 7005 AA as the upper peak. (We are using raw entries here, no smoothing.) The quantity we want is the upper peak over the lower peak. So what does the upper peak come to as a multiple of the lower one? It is 0.97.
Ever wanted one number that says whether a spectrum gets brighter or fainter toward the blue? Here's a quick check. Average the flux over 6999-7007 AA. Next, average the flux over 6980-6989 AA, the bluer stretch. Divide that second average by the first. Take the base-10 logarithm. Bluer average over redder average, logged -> -0.01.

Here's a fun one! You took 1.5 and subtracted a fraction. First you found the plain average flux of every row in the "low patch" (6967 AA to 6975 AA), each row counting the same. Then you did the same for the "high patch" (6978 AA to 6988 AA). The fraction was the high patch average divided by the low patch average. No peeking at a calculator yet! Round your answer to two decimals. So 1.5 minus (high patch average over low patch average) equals 0.54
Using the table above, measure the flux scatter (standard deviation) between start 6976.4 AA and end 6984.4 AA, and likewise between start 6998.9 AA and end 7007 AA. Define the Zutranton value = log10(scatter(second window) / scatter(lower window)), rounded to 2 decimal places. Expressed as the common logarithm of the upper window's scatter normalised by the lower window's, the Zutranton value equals -0.16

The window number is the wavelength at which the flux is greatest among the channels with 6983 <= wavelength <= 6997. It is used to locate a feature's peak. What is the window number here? 6993.29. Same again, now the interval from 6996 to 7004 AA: 7001.34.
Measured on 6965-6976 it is 6973.99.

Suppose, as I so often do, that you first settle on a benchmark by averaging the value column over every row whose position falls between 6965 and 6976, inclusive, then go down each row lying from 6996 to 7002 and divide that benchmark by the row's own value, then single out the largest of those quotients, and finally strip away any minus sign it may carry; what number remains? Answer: 1.03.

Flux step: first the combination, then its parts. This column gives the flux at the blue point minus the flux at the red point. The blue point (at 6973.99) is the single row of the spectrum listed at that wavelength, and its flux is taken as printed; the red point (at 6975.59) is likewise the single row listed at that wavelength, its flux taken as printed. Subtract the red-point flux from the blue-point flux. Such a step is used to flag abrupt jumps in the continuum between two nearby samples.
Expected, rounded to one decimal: 6.1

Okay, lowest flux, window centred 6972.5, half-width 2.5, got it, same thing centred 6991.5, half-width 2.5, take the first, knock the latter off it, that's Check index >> -3.4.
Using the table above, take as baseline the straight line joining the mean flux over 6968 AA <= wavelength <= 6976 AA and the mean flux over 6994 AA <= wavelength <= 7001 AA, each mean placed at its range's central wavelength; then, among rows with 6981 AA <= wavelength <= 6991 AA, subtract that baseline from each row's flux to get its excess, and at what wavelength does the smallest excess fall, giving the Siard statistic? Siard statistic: 6983.63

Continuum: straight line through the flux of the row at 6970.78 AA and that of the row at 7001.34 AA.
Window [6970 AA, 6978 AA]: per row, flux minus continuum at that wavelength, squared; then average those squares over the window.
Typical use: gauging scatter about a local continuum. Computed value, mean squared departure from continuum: 7.8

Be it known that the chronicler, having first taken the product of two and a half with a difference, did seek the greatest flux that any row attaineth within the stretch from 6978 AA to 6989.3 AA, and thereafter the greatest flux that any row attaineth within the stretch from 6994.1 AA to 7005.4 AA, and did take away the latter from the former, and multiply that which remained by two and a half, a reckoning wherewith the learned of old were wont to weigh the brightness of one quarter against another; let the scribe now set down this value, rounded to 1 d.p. 1.4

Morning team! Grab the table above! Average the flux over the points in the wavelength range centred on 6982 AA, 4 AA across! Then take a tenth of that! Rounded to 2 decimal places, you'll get 1.66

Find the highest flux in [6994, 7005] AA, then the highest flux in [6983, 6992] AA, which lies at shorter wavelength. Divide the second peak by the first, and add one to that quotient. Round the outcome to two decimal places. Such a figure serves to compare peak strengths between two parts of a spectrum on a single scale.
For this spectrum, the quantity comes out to 2.01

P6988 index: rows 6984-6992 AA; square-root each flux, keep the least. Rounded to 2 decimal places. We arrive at 4.20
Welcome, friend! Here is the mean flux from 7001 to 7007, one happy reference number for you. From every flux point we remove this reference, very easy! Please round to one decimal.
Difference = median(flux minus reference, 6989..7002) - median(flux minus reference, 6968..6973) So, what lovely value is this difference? 1.1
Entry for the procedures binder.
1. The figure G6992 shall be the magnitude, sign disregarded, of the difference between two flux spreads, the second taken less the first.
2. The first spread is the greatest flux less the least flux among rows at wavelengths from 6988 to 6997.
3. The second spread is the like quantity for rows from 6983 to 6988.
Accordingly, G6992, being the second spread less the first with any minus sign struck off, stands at 1.5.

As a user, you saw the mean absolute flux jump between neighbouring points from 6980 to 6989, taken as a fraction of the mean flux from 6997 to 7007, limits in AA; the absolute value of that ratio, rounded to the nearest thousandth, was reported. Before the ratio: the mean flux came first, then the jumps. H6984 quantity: 0.054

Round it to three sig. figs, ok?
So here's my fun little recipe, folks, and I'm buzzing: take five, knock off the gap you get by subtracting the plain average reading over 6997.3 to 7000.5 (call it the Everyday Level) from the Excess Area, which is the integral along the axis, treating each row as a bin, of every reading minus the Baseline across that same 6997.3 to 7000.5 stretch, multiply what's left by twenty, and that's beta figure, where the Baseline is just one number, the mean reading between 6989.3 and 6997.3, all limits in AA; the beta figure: 506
